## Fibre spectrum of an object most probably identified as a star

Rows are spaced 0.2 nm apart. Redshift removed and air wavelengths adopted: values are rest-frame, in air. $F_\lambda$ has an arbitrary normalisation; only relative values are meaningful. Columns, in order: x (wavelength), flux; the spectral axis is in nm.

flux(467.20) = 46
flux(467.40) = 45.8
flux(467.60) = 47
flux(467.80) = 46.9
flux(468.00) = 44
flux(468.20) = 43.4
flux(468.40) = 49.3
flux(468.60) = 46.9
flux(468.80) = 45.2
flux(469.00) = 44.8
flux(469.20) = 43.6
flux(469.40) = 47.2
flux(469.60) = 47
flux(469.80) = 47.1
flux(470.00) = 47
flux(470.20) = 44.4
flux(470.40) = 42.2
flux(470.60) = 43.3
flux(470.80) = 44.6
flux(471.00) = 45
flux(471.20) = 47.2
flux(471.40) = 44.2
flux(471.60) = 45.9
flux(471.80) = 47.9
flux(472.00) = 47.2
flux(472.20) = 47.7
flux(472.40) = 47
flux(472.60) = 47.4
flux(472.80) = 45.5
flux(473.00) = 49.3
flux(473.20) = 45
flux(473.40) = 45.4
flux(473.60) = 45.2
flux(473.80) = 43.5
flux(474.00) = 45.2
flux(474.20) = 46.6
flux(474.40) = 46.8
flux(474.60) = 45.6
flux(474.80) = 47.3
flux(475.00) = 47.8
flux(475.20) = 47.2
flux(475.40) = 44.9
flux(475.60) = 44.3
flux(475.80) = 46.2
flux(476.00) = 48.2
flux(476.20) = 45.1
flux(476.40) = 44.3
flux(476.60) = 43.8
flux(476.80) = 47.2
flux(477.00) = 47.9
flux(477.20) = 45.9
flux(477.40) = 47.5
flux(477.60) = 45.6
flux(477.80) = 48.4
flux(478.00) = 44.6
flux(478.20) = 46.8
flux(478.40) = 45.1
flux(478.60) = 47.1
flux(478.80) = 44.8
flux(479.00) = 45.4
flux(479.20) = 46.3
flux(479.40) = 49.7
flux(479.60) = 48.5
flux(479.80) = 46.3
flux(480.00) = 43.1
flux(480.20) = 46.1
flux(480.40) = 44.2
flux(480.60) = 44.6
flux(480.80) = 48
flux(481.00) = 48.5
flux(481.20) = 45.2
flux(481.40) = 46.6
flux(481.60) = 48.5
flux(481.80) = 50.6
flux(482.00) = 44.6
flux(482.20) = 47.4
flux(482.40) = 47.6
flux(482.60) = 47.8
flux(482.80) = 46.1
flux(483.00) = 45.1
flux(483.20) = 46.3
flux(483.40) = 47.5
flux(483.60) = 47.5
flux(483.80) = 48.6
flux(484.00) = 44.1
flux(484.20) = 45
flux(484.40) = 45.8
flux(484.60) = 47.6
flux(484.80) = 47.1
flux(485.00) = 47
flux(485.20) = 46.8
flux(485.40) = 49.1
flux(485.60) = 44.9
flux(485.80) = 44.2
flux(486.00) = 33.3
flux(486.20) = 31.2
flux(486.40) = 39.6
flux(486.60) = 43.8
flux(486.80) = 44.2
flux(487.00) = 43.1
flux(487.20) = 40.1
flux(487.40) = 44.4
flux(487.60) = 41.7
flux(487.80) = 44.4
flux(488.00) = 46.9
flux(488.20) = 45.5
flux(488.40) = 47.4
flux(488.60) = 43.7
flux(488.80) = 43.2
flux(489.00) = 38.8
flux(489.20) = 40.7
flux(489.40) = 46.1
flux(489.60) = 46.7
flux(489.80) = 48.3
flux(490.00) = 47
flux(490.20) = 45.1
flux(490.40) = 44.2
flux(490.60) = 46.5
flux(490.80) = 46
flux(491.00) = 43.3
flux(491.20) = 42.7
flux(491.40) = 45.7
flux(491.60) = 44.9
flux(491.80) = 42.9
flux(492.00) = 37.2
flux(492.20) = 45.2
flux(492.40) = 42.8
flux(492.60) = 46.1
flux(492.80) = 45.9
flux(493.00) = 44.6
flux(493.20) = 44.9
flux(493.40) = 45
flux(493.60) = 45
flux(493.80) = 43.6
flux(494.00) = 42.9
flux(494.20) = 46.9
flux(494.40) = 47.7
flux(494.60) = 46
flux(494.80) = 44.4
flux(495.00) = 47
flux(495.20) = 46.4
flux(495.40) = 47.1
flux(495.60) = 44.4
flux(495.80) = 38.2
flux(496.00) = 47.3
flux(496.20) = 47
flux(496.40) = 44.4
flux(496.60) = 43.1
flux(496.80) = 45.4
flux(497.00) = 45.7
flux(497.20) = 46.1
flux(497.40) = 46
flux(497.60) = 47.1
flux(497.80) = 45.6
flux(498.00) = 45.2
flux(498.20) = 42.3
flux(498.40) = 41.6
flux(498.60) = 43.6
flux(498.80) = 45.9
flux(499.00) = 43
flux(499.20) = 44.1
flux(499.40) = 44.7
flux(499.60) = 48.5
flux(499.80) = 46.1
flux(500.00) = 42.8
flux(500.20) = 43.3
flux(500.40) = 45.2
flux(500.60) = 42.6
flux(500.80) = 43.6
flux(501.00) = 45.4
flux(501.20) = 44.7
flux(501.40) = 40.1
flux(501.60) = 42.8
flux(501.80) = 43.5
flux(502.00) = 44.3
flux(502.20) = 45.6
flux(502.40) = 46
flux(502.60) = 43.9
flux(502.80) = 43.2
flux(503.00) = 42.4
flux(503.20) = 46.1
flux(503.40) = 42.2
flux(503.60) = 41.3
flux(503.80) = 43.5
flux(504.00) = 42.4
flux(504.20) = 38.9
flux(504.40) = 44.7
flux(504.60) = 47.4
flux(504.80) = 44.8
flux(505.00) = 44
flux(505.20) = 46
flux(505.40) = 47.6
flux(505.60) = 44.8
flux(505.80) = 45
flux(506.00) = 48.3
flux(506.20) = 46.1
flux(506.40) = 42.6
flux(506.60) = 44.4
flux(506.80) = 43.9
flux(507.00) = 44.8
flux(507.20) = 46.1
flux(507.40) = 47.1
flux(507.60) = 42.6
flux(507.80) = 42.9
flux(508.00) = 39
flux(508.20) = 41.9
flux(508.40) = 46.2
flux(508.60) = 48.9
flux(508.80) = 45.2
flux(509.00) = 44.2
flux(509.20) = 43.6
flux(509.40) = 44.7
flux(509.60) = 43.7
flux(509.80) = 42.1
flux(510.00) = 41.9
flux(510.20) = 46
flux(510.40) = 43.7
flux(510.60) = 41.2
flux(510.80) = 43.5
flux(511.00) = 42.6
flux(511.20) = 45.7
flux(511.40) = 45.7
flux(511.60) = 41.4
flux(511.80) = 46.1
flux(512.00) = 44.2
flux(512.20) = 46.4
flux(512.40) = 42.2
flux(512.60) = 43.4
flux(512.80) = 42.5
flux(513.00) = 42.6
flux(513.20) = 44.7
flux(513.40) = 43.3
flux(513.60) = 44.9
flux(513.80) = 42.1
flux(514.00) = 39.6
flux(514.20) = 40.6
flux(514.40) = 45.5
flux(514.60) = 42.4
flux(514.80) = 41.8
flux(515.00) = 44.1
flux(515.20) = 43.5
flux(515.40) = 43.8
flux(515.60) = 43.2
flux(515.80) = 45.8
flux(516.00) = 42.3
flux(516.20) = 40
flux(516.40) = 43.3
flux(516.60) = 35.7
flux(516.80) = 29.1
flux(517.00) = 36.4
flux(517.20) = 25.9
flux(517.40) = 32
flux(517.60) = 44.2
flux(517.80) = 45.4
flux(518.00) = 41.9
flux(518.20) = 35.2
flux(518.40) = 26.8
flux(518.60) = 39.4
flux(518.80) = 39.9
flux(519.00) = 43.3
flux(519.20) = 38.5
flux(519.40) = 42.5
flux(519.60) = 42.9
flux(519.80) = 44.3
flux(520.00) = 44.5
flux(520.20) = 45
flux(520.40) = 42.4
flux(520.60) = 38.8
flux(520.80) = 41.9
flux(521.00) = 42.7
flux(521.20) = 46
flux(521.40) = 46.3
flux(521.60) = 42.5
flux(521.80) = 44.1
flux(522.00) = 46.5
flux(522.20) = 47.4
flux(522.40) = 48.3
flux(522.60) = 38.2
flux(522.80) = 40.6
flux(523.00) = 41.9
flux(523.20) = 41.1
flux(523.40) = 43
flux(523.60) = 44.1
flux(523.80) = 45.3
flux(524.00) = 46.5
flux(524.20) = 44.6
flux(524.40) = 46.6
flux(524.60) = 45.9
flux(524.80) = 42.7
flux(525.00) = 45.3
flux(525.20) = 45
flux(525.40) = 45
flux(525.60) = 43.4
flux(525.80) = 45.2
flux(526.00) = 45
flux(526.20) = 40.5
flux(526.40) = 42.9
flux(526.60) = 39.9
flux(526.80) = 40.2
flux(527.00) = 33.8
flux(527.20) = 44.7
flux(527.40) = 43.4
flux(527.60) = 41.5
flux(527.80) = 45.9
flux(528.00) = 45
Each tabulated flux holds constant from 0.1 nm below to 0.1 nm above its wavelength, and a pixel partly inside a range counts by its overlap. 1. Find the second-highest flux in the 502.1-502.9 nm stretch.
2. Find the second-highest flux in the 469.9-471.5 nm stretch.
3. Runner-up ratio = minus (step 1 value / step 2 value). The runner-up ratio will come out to -0.97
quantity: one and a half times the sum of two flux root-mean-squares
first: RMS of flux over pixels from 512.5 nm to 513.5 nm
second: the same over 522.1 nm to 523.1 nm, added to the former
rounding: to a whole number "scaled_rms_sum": 130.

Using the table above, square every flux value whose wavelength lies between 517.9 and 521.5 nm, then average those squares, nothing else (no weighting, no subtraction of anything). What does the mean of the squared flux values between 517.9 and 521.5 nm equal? 1721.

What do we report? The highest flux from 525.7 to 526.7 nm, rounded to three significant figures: 45.2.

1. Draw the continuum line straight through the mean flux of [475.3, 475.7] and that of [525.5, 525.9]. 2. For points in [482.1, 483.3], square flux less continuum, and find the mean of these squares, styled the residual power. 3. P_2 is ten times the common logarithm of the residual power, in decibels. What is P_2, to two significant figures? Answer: 7.5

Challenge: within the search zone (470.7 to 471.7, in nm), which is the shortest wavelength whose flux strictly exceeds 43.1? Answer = 470.80 nm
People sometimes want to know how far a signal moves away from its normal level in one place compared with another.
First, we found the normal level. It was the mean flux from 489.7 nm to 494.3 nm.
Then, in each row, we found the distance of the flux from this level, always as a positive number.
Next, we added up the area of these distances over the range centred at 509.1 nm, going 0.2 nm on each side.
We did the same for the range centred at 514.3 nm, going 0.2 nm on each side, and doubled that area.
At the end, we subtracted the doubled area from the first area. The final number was -1.66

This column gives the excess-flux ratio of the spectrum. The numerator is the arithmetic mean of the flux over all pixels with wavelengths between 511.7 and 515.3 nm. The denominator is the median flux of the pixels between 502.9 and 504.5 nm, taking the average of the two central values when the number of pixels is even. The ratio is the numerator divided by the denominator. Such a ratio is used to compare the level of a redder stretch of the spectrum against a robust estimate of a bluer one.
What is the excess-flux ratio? 1.02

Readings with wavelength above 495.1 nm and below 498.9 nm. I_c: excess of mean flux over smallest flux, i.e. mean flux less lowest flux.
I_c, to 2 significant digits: 6.7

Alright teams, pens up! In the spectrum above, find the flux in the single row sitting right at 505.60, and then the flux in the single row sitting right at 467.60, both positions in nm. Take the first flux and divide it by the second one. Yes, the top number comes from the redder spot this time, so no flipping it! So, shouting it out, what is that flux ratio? 0.95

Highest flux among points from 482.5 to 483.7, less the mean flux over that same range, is 1.1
